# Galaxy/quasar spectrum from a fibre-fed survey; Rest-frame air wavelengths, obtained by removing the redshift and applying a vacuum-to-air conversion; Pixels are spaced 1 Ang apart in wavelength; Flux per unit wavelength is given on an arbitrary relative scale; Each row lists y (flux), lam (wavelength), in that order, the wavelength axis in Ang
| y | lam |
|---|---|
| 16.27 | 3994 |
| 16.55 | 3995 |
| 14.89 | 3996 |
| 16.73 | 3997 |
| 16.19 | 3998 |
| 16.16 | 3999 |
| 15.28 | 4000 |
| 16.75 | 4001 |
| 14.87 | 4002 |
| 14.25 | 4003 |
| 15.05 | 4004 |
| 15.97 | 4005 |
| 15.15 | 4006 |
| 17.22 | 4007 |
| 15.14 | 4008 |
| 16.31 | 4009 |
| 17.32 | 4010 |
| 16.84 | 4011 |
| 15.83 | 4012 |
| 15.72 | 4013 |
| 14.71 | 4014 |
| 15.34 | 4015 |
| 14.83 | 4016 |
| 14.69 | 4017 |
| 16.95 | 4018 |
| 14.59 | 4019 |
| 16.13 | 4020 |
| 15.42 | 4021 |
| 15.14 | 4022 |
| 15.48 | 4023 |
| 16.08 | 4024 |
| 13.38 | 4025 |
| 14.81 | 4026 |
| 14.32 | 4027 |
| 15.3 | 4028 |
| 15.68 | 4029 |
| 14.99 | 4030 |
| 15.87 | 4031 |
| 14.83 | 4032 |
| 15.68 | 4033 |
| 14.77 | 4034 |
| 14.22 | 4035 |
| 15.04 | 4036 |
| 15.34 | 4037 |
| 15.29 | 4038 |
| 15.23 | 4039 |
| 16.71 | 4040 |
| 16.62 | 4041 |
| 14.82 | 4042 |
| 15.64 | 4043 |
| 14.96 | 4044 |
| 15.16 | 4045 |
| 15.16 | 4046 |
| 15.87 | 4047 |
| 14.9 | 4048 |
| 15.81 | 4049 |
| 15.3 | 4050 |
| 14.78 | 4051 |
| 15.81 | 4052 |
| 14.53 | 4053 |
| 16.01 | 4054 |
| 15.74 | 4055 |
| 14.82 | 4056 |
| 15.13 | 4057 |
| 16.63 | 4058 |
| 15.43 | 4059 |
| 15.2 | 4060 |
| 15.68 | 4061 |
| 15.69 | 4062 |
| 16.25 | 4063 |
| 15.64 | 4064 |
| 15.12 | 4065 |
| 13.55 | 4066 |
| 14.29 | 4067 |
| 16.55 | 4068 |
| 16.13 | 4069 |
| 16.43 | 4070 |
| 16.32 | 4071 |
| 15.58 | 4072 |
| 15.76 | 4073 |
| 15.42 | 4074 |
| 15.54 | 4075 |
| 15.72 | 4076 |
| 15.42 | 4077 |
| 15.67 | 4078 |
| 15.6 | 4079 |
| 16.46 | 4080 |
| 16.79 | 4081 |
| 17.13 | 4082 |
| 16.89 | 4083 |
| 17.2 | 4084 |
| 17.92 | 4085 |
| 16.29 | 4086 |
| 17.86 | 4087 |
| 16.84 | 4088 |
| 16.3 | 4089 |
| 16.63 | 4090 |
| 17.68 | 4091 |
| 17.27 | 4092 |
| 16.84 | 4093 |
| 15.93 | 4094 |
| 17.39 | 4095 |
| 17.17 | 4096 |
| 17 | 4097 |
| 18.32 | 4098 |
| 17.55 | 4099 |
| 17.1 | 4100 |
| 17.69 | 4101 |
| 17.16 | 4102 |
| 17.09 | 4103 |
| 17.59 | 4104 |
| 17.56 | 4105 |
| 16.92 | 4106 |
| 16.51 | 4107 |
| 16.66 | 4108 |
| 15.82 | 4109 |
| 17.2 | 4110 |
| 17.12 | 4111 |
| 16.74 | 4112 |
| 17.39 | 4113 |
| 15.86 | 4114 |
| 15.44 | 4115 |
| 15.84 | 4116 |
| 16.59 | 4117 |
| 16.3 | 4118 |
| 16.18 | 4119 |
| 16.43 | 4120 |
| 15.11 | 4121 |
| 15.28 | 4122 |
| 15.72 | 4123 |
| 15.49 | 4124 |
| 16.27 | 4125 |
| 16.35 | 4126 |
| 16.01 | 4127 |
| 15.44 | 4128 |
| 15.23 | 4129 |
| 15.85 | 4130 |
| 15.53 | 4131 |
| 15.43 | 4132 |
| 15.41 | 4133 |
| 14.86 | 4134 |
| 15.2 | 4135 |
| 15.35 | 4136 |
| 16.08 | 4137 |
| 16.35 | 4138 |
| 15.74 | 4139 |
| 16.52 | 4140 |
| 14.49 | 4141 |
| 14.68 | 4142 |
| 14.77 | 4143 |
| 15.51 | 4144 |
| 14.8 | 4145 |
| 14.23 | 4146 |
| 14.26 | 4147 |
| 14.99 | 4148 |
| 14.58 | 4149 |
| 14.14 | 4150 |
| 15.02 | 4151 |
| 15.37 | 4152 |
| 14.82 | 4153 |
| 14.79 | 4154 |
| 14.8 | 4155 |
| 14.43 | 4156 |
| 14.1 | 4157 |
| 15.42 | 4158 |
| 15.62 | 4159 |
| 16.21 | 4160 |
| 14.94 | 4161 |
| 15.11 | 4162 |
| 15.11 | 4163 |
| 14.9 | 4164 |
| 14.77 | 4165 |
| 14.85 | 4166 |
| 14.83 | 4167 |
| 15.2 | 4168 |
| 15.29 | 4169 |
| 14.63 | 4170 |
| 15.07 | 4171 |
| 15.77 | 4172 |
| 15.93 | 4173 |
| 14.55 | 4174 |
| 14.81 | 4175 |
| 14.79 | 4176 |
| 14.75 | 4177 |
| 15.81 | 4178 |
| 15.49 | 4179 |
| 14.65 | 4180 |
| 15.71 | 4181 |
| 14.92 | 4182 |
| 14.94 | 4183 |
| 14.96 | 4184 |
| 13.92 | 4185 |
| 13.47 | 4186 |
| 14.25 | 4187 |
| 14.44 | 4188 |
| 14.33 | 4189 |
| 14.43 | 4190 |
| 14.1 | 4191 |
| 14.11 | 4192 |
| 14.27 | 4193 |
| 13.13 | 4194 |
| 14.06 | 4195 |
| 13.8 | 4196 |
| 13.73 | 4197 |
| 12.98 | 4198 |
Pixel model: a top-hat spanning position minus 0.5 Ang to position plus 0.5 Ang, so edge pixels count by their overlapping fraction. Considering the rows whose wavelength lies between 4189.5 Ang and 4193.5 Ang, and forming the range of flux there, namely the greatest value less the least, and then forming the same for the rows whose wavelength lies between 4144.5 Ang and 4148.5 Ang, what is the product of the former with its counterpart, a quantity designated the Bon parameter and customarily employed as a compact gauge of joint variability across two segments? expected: 0.3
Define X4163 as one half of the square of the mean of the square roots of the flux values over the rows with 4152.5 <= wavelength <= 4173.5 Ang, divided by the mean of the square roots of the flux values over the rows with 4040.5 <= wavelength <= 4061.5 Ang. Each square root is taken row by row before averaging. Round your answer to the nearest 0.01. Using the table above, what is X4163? 1.92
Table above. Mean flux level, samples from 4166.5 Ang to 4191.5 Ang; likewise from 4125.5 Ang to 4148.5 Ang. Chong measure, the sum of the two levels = 30.2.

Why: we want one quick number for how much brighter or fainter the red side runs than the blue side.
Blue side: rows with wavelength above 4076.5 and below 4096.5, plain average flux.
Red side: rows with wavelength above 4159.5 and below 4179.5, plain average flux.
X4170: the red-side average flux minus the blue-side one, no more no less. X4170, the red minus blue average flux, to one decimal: -1.6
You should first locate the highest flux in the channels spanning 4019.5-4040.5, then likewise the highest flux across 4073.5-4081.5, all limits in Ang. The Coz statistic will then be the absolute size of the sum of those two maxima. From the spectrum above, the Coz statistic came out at 33.5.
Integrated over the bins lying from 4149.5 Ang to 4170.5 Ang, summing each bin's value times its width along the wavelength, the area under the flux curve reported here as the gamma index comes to 314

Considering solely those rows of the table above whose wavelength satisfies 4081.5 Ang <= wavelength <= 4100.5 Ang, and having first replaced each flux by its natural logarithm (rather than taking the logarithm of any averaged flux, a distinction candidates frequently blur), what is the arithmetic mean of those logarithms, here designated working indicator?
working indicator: 2.84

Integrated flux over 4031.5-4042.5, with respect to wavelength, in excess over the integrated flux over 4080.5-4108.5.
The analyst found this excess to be -311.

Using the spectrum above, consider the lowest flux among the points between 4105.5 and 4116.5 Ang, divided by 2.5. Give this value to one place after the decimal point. 6.2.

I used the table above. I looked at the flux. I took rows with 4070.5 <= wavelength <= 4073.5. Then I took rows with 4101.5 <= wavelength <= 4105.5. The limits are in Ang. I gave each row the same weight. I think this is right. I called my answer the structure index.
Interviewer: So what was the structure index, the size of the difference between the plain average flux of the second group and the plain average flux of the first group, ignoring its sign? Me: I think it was 1.5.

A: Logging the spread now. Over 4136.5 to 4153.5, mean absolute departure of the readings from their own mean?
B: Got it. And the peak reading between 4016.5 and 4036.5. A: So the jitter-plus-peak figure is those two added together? 17.5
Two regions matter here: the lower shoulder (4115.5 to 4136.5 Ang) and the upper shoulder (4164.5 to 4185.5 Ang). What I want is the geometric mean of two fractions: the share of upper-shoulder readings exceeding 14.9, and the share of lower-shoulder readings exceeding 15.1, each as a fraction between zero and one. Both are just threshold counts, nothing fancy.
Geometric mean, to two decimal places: 0.71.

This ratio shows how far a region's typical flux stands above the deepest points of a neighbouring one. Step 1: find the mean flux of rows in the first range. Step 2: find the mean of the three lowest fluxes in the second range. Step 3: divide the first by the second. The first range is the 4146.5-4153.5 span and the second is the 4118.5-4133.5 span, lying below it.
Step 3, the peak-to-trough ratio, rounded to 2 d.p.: 0.97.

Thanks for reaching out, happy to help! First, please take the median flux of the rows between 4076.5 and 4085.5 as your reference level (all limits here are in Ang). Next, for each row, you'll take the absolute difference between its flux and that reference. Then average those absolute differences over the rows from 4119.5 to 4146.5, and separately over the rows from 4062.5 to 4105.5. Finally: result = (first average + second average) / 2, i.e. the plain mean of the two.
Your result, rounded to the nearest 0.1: 1.0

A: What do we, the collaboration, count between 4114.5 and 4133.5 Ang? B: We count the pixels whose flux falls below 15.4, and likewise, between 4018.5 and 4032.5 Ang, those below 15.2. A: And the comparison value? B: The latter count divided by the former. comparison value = 2.33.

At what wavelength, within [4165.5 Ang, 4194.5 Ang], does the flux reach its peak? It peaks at 4173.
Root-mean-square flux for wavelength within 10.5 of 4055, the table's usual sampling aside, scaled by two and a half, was 39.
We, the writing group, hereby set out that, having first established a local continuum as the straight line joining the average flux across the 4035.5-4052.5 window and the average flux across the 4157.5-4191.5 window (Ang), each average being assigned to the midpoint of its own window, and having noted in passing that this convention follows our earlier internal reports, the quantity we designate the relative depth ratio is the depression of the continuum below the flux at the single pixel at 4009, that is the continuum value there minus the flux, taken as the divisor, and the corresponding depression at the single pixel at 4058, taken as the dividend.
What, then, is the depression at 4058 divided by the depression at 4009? 1.7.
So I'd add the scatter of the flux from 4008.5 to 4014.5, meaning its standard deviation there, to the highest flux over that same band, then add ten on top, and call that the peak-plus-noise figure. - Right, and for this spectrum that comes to 28.2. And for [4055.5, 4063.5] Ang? 27.2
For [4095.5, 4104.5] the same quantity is 28.7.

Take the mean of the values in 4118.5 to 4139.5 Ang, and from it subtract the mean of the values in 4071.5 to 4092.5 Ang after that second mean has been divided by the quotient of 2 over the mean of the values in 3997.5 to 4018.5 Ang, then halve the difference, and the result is -57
